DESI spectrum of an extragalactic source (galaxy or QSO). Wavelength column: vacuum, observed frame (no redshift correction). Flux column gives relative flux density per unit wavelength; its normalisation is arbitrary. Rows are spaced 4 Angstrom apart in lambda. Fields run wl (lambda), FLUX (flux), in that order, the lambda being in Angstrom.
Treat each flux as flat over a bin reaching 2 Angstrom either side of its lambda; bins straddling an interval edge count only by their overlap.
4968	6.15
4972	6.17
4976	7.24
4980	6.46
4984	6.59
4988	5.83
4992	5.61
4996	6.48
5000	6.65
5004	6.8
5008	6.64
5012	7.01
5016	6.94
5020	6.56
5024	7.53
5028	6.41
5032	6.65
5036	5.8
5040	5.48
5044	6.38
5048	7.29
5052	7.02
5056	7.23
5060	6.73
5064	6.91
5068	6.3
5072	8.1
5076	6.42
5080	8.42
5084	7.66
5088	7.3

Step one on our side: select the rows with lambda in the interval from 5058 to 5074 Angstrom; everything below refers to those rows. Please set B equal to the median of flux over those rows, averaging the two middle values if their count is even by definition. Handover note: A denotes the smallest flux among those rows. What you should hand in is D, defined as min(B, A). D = 6.30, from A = 6.3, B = 6.8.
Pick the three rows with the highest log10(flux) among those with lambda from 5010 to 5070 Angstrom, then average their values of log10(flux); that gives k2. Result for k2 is 0.866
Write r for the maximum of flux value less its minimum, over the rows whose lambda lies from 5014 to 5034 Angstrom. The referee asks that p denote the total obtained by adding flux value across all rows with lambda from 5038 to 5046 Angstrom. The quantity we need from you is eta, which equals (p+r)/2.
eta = 6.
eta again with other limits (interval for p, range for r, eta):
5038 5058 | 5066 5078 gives 18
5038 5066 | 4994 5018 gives 24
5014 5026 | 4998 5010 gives 11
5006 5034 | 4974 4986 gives 24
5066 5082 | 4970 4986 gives 15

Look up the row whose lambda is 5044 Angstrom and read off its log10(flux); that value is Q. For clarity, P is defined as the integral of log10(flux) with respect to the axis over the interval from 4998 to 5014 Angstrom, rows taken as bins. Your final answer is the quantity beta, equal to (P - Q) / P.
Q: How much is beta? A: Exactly 0.939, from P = 13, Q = 0.80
